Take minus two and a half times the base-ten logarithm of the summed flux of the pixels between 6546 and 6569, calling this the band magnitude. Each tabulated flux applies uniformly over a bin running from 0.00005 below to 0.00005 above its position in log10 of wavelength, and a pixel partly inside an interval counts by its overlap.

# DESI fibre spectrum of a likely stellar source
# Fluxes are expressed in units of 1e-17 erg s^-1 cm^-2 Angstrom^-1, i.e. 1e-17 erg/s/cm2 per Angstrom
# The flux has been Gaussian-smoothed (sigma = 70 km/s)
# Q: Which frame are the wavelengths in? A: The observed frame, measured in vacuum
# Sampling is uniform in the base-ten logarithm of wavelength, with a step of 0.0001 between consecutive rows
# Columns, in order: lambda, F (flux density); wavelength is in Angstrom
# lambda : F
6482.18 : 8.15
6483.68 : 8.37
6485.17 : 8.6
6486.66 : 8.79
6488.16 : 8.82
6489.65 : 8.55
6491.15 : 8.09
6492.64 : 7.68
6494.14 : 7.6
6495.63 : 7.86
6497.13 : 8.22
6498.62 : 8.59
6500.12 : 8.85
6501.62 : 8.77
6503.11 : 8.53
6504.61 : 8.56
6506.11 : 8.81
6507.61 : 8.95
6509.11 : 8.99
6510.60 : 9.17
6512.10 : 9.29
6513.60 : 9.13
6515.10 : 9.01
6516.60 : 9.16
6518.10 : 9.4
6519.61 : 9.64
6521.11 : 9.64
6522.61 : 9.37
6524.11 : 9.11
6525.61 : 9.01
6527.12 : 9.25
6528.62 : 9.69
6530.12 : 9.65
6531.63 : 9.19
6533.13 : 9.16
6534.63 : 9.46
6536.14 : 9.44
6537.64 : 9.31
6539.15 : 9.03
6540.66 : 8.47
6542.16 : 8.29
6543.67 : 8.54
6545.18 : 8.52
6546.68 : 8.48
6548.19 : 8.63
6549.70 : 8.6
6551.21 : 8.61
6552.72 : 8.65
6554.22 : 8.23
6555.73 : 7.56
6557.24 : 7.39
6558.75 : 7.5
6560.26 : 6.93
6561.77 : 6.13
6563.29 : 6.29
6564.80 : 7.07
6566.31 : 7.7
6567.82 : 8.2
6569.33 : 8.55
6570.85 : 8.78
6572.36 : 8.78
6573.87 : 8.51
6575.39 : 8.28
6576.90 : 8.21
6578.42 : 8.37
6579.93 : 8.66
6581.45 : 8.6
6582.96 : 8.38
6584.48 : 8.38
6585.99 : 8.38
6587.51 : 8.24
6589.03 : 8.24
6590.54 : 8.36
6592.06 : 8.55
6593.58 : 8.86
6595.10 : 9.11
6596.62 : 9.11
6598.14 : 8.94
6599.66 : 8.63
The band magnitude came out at -5.16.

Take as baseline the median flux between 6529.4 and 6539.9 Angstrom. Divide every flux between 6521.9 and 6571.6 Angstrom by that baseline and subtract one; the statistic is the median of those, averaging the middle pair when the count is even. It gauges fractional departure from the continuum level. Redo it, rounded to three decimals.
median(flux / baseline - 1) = -0.076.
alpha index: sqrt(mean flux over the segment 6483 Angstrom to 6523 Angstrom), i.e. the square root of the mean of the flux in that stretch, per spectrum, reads 2.96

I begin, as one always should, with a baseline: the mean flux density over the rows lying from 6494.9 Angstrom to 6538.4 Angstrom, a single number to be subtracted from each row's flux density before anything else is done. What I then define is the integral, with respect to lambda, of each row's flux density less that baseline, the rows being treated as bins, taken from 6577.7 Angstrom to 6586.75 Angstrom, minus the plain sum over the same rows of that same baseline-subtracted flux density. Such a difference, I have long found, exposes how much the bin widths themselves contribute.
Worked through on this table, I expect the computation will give -1.9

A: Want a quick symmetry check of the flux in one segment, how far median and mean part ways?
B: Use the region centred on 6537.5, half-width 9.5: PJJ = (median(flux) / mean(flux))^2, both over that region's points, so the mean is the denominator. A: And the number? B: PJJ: 1.03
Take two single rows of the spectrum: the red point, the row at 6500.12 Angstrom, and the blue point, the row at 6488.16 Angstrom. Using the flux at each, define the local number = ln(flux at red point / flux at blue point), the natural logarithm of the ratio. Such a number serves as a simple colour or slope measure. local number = 0.00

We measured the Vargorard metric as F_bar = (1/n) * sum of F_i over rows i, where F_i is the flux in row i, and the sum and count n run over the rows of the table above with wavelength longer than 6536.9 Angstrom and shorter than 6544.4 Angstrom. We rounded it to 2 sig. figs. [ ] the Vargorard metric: 8.7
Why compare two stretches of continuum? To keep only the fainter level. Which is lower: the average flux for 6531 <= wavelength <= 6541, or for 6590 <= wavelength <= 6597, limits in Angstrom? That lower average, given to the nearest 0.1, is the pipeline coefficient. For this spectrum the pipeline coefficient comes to 8.8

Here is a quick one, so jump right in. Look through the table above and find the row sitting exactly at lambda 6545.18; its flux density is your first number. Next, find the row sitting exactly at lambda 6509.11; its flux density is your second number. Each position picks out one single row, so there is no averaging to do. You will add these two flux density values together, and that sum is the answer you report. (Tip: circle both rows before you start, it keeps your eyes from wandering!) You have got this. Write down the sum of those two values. 17.5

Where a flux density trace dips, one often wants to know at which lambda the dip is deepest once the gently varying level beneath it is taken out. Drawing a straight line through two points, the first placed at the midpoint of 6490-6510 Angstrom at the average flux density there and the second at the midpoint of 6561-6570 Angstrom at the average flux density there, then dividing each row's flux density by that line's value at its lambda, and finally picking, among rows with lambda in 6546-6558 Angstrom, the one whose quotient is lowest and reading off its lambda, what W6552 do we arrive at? 6557.24 Angstrom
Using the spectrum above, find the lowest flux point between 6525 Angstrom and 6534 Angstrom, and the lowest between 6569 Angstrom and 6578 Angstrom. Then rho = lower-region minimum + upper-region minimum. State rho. 17.2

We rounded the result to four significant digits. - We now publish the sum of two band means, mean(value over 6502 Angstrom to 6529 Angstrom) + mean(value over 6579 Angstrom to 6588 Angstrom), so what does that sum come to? 17.59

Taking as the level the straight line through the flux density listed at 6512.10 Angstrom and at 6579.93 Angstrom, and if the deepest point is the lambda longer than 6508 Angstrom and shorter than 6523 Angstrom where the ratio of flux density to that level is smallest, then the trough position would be 6509.11 Angstrom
